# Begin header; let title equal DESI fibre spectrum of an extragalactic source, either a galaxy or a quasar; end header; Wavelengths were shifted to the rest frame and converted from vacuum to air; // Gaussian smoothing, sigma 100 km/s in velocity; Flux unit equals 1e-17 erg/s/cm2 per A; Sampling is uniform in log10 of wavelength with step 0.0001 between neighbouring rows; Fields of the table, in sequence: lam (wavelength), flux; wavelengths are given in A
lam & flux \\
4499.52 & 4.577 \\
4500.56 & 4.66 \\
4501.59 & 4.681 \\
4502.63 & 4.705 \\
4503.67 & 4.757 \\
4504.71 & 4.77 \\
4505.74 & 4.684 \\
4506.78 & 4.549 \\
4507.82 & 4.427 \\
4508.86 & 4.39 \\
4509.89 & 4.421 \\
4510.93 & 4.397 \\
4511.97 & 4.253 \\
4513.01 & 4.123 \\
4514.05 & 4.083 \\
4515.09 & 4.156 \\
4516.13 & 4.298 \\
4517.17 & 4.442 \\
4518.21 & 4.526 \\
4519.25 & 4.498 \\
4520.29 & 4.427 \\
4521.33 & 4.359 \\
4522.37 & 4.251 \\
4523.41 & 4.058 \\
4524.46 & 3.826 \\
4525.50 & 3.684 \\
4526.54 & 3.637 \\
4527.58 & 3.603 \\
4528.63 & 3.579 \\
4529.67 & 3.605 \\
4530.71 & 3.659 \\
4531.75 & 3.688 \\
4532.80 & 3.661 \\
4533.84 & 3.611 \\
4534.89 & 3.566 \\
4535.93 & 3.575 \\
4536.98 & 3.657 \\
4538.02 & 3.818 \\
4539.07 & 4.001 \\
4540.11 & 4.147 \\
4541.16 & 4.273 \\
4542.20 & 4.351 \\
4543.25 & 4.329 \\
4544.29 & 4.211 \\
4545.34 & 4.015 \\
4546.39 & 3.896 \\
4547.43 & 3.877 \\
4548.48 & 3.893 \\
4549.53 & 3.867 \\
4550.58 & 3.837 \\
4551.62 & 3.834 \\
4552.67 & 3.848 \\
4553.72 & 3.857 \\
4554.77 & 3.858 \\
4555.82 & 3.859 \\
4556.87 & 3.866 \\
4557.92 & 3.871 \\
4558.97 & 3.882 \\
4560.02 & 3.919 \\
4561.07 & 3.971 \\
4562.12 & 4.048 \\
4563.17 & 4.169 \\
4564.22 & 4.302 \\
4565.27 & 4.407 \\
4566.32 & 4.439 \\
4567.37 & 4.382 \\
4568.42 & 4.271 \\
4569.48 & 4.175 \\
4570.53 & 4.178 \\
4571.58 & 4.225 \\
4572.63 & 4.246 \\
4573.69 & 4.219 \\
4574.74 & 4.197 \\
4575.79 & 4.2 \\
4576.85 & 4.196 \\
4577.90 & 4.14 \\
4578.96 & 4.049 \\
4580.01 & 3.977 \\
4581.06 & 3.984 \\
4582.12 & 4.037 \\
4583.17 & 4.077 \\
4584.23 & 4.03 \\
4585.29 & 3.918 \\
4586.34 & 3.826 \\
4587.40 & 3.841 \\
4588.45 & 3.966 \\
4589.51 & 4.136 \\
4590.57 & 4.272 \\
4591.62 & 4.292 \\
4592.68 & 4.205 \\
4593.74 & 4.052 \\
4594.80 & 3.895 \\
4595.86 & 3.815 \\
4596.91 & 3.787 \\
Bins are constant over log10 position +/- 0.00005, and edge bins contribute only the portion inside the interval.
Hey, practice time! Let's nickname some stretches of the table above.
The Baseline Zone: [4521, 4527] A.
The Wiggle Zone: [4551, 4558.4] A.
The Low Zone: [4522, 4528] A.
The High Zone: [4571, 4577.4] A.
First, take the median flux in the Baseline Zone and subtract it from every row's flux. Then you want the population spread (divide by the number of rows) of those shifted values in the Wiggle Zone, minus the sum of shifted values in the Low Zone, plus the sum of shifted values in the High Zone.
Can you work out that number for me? 2.2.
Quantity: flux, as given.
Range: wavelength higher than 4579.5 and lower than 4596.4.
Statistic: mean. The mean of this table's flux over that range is 4.02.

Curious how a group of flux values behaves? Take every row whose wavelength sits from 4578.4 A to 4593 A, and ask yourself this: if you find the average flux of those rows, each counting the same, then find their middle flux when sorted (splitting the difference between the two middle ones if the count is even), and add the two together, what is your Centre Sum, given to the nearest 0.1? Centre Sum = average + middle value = 8.1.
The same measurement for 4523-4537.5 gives 7.3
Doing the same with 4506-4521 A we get 8.8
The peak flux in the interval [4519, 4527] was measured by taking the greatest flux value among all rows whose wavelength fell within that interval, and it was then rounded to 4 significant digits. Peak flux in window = 4.498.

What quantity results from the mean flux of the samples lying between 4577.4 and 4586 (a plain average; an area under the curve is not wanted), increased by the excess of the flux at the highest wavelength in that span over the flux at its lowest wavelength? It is 3.80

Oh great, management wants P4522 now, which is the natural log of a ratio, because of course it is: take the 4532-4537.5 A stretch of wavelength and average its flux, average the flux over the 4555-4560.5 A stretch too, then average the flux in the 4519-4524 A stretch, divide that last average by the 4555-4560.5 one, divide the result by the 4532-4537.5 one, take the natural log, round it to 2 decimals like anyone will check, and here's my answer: -1.18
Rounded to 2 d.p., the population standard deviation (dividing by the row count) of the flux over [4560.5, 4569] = 0.16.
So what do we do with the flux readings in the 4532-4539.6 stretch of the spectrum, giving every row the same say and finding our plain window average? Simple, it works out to 3.70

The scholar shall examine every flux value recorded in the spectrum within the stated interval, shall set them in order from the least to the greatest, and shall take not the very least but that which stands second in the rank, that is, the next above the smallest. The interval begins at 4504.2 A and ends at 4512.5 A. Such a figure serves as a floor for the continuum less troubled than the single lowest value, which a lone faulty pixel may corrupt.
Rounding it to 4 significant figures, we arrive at 4.390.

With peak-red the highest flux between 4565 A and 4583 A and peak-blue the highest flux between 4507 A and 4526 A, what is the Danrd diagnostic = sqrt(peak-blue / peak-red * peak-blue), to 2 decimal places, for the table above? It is 2.15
